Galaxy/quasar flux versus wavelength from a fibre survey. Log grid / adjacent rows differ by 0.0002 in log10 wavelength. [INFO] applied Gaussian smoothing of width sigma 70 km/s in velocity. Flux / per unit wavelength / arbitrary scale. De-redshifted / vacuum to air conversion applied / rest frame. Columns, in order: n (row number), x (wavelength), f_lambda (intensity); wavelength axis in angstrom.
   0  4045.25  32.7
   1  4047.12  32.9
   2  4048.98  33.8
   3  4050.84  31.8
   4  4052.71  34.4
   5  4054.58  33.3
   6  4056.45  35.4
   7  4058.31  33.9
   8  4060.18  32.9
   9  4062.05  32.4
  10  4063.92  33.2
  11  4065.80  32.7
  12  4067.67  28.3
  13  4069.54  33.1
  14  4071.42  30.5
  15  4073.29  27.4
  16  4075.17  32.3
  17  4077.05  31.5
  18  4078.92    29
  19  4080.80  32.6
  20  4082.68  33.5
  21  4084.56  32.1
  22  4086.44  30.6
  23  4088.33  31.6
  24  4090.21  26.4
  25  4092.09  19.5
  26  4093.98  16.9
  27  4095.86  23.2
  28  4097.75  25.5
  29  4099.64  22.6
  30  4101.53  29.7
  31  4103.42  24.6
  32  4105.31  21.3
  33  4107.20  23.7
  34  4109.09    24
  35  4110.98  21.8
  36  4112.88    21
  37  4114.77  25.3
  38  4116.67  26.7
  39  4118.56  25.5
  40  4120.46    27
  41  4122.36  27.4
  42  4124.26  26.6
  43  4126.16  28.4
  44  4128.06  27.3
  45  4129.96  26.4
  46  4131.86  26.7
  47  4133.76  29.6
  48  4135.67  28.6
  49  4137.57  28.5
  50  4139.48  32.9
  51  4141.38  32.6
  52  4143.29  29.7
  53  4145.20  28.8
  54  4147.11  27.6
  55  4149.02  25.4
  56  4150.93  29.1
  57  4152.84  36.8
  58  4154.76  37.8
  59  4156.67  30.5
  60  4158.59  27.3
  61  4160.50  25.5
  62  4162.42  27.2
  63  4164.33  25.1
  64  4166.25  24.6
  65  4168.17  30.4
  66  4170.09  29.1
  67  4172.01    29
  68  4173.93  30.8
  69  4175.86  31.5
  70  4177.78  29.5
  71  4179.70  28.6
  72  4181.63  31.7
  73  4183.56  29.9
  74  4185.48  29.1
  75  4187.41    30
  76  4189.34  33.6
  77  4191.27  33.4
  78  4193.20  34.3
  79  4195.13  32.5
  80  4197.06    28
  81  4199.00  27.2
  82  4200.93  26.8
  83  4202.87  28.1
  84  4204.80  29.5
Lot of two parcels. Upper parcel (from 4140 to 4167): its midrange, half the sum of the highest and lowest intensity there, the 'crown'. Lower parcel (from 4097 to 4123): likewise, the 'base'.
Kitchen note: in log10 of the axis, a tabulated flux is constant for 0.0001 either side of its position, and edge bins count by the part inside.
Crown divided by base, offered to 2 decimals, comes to 1.23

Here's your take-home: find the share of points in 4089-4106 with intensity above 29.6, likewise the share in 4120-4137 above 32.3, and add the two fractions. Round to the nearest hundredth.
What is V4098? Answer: 0.11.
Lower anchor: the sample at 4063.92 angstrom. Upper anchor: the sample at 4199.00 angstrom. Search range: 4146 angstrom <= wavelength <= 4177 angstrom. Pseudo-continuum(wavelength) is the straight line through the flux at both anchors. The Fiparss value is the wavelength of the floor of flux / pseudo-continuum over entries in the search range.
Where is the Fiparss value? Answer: 4166.25 angstrom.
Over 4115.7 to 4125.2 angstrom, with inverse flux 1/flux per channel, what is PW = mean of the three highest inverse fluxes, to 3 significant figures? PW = 0.0381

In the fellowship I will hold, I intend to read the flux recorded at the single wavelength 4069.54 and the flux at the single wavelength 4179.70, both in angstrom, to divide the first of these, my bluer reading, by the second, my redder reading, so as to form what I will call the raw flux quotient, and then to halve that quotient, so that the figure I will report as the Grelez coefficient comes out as 0.58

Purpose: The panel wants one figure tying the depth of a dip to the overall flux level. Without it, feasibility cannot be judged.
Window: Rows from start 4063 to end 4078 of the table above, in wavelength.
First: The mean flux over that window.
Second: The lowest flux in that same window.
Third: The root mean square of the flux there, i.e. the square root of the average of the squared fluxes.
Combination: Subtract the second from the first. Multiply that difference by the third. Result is 116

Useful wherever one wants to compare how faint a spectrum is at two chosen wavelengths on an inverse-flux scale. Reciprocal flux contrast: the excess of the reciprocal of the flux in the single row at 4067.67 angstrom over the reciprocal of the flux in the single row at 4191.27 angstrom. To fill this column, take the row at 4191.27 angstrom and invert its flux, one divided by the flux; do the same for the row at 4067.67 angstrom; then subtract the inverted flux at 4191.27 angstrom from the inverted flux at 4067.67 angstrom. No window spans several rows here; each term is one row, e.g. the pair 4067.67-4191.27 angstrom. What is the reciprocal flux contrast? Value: 0.0054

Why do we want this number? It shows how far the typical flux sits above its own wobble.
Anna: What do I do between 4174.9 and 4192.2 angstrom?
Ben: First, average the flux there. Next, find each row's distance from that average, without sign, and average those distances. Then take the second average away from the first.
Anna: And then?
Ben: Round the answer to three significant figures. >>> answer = 29.3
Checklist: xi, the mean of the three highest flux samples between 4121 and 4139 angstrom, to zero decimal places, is 29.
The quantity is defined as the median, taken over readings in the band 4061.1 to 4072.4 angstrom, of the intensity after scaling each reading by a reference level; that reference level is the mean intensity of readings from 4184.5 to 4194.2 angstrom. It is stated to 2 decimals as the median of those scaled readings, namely 1.01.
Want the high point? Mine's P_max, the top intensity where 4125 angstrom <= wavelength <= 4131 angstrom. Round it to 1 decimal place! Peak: 28.4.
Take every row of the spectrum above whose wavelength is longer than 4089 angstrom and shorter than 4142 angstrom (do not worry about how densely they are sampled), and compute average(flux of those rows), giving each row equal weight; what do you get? 26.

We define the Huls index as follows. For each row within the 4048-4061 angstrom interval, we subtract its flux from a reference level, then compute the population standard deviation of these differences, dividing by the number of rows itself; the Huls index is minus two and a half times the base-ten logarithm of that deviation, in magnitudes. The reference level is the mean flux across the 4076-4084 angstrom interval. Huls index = -0.06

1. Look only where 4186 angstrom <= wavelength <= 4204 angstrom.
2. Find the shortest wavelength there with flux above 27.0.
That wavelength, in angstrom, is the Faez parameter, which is 4187.41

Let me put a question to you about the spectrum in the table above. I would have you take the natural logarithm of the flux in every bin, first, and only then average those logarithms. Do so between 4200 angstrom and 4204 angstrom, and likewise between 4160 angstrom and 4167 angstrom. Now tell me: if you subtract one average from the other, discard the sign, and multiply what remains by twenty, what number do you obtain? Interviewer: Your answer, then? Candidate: 1.4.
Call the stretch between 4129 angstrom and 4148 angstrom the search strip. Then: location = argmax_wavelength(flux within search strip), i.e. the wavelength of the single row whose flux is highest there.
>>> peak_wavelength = 4139.48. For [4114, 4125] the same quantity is 4122.36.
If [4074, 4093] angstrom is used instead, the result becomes 4082.68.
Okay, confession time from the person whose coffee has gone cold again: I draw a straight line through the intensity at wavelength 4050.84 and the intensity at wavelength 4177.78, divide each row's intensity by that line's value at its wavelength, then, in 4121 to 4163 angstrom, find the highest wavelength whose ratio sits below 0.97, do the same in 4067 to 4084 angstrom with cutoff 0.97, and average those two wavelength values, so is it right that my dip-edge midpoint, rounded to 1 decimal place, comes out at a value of 4120.7 angstrom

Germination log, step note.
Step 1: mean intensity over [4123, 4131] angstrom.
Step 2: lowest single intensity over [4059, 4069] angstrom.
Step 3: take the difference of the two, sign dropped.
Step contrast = 1.1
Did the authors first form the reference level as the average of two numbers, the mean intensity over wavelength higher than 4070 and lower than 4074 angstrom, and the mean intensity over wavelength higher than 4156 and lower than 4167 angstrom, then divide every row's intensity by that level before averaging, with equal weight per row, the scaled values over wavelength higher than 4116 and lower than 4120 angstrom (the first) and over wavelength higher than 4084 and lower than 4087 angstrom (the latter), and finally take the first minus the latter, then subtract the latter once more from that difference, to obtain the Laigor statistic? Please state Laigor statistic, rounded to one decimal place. -1.3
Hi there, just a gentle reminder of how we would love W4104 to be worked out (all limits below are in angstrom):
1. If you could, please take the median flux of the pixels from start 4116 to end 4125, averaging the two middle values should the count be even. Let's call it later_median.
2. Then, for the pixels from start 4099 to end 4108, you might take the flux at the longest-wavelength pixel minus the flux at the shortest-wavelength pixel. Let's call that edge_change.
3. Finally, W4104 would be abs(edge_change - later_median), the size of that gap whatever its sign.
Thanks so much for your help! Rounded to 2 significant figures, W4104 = 26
